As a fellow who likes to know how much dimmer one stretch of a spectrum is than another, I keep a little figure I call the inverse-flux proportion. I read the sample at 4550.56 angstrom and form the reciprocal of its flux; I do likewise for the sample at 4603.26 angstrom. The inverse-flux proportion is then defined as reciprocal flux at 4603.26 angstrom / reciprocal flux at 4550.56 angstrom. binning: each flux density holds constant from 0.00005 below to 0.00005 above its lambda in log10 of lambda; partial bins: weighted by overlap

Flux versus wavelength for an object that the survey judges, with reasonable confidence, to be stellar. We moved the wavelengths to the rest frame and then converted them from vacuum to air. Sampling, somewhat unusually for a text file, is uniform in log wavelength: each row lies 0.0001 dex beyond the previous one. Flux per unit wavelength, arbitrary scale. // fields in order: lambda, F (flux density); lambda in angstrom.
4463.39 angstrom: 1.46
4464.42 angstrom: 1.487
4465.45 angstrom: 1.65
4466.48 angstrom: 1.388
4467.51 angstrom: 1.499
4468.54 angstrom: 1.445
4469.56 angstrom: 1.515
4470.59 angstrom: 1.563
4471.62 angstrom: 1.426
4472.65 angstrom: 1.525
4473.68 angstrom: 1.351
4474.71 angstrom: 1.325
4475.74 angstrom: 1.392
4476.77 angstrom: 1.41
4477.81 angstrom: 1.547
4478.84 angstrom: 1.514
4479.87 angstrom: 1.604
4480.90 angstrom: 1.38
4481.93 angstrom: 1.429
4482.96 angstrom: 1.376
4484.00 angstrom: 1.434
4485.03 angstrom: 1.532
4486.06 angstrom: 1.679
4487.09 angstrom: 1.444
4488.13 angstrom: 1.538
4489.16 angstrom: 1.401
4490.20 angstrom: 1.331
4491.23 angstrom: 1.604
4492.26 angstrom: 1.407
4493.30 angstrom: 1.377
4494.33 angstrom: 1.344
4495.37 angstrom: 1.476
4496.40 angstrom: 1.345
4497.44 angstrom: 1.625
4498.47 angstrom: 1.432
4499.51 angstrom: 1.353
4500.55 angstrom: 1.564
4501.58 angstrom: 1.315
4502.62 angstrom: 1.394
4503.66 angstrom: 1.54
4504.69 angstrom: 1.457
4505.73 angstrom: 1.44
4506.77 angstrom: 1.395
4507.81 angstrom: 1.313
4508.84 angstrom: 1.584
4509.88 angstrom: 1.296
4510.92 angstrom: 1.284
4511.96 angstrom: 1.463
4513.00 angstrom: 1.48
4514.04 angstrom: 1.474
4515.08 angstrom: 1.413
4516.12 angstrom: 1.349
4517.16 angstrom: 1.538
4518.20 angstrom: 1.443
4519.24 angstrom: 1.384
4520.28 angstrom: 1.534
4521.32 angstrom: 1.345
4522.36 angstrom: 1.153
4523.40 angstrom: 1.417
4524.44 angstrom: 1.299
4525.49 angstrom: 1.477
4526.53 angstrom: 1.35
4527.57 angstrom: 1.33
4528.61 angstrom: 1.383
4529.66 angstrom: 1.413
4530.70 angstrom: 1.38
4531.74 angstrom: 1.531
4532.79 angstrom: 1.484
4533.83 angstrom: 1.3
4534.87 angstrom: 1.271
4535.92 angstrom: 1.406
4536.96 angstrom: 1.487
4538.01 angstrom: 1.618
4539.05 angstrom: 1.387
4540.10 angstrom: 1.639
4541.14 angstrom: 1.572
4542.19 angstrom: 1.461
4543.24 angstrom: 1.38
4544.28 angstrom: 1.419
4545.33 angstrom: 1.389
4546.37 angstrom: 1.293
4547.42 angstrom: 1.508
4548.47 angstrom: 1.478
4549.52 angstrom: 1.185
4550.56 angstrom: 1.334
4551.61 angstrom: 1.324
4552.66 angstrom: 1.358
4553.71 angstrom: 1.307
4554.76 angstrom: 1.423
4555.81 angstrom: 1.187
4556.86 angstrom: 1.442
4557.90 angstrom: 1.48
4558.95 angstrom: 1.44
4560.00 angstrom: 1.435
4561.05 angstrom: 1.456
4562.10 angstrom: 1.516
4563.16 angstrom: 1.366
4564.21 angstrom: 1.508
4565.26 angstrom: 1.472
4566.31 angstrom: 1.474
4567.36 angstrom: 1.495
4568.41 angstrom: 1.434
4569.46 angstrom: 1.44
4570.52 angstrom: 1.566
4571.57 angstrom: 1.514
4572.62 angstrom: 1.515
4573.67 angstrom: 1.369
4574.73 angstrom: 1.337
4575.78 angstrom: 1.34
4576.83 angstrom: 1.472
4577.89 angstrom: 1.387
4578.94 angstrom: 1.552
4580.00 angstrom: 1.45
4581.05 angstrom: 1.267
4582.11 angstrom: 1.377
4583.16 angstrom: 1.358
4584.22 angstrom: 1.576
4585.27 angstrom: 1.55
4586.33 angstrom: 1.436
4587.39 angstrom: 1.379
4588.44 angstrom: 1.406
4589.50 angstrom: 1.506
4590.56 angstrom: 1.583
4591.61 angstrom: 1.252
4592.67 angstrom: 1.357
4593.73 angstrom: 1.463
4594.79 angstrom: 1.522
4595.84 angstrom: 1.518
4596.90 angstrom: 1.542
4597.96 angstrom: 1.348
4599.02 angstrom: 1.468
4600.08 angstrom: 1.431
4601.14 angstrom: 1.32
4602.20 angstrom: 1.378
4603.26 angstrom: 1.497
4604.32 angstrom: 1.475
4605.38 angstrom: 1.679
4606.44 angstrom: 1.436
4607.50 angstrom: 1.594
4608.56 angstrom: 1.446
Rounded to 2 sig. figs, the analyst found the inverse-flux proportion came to 0.89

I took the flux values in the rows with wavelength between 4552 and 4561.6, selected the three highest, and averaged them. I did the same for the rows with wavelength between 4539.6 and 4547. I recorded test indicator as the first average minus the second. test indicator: -0.10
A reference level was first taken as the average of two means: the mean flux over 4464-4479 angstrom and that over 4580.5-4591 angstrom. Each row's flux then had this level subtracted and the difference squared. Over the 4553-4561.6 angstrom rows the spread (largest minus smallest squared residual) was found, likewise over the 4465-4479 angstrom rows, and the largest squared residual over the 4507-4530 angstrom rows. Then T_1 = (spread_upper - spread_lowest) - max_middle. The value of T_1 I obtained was -0.057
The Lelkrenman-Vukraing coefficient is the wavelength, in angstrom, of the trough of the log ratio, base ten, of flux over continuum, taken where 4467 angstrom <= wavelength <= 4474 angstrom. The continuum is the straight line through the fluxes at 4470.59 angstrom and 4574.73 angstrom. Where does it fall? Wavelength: 4473.68 angstrom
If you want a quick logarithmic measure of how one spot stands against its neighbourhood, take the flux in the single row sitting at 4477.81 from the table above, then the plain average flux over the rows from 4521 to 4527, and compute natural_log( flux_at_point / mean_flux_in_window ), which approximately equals 0.14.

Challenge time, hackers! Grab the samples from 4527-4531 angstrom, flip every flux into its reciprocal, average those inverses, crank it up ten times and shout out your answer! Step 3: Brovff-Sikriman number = 7.27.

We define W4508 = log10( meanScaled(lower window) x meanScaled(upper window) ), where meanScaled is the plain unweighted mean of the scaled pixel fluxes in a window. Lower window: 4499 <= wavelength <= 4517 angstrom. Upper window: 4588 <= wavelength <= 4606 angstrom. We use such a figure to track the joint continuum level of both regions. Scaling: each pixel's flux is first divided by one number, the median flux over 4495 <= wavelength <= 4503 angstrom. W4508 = 0.015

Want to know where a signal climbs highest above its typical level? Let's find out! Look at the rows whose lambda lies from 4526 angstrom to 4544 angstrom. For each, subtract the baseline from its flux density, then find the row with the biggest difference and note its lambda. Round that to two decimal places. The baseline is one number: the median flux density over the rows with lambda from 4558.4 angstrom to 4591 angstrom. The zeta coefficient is 4540.10 angstrom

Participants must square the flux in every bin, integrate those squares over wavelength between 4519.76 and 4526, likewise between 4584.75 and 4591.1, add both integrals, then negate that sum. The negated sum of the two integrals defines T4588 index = -25.7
